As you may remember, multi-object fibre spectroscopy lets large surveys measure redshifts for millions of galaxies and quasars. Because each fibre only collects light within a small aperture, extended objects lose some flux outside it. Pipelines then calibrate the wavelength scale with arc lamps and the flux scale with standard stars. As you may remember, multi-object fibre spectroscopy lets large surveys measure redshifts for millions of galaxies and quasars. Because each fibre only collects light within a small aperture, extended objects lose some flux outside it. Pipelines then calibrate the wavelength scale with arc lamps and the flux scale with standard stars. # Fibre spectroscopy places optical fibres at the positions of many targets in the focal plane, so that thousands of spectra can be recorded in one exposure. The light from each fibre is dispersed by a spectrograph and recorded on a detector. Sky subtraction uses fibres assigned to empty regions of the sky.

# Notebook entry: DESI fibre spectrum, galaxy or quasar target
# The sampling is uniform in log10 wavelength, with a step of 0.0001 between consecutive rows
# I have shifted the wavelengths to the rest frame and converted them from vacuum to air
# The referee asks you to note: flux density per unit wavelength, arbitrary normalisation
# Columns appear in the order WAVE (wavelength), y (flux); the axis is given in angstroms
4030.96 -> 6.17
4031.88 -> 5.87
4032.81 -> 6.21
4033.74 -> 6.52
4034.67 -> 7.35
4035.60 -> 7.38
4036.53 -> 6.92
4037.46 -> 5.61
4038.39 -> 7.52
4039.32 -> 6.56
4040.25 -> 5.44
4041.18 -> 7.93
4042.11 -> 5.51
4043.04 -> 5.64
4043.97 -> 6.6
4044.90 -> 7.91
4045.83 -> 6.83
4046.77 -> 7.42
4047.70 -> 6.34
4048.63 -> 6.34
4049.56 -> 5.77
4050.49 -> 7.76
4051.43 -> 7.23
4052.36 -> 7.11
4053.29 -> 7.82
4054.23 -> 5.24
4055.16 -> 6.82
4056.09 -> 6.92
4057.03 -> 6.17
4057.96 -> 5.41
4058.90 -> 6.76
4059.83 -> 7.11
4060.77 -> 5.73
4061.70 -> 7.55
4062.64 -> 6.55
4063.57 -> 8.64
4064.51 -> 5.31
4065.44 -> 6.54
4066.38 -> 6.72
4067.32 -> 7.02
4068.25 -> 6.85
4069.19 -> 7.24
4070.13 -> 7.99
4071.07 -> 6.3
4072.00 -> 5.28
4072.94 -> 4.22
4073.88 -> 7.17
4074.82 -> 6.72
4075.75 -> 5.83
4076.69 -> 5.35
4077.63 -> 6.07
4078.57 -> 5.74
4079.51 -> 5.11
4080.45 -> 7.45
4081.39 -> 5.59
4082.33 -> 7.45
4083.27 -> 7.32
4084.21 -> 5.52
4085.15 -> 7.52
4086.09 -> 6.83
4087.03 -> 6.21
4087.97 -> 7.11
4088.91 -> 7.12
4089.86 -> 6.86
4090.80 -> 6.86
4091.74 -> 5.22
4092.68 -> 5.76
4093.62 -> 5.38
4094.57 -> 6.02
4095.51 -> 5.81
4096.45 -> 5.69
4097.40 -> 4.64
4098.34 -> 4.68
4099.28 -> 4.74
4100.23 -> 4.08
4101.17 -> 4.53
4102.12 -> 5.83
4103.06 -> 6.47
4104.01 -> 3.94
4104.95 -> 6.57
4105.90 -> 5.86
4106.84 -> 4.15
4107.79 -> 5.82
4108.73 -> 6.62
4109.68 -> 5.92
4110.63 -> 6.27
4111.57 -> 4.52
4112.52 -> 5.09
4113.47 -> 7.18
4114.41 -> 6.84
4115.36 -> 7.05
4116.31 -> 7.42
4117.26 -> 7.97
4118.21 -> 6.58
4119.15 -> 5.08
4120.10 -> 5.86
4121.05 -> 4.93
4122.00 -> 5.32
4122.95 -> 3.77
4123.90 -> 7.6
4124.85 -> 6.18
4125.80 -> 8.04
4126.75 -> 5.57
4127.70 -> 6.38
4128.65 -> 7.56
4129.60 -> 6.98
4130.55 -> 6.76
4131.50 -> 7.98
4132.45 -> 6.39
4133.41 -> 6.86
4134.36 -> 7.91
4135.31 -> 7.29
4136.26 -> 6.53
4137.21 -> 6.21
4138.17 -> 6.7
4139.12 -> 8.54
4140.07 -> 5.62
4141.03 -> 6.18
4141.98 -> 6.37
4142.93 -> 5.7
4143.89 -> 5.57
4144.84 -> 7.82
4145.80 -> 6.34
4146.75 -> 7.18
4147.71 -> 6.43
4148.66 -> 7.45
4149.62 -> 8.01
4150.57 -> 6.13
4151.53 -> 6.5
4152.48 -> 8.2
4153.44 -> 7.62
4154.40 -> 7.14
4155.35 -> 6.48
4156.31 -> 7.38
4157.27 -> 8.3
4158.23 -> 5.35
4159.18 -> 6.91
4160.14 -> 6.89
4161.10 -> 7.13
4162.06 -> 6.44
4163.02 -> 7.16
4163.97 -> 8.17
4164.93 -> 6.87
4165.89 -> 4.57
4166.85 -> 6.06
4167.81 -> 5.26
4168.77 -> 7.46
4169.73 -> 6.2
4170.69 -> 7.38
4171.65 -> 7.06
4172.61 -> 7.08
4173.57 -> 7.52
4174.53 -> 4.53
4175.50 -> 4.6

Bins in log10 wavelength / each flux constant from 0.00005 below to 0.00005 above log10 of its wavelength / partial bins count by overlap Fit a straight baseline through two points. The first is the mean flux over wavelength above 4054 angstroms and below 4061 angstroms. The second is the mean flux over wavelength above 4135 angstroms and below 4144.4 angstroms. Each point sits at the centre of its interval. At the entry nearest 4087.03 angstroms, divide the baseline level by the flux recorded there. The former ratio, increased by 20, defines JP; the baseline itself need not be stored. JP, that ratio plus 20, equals 21.0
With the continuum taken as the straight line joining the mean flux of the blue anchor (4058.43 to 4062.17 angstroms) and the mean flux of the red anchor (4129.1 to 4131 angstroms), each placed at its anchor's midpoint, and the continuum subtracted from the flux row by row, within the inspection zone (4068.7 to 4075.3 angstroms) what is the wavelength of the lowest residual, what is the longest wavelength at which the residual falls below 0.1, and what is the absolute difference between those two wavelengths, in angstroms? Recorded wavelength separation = 1.9 angstroms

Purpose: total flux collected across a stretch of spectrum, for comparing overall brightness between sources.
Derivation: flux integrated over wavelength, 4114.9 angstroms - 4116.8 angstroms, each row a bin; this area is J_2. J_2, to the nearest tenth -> 13.7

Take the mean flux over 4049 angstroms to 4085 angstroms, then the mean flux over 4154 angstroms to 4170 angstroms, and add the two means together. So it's 13.2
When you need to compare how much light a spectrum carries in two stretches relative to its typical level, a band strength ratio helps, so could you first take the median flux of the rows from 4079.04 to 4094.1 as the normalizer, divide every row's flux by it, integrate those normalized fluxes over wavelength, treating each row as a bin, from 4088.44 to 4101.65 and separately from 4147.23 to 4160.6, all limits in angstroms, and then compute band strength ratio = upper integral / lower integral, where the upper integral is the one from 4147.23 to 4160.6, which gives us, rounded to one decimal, 1.3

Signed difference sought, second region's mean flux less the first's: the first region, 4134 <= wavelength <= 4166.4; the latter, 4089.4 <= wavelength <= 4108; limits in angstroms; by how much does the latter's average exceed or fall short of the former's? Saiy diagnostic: -1.41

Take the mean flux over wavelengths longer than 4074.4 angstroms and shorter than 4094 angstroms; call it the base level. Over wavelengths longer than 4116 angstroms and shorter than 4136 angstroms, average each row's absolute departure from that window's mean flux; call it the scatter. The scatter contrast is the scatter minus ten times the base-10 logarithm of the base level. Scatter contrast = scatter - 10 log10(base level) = -7.08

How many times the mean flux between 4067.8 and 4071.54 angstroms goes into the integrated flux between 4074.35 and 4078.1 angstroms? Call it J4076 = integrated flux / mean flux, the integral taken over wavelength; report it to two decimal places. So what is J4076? 3.17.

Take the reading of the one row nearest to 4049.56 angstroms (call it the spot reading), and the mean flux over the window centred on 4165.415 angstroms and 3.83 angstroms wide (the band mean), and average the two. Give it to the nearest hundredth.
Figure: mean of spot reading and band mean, 6.09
